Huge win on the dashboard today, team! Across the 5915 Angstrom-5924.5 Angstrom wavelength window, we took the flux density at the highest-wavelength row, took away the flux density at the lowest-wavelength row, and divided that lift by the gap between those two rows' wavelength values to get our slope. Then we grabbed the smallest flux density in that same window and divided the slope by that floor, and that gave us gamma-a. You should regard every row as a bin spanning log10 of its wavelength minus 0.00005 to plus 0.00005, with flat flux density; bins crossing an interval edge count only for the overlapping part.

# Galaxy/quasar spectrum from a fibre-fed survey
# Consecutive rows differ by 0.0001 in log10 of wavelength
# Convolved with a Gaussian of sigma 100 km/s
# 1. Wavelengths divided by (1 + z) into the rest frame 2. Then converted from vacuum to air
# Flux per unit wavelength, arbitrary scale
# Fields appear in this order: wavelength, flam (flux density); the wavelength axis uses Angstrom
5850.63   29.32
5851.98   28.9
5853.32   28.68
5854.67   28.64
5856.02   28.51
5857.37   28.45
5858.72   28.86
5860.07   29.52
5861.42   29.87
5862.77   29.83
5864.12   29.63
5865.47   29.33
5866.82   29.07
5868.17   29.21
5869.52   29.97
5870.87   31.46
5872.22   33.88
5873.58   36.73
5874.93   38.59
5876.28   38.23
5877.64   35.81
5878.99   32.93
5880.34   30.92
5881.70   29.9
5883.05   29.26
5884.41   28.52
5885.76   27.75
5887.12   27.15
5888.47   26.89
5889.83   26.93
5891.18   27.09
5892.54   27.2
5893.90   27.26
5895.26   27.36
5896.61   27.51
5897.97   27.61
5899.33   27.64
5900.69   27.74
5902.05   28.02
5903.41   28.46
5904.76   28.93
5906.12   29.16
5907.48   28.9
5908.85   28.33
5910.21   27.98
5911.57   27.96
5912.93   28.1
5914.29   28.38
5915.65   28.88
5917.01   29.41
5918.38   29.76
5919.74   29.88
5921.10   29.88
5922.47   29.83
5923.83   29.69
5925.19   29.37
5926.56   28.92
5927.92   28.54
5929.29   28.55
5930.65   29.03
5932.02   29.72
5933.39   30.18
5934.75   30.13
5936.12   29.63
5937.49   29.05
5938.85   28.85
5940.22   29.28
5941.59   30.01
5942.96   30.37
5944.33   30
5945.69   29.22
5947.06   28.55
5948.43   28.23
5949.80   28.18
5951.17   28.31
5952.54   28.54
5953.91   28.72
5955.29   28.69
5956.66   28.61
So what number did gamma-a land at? 0.0034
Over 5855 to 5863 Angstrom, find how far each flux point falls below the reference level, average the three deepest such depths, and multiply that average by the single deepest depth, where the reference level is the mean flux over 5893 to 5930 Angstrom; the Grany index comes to 0.00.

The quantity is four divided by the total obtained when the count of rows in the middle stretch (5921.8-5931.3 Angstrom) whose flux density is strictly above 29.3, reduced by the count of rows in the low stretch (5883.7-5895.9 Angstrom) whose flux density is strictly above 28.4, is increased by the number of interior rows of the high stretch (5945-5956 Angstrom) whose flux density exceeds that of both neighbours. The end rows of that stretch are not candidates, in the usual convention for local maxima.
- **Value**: 1.3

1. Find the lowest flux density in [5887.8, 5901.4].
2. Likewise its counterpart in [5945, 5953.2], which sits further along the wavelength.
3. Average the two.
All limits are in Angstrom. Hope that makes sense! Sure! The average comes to 27.5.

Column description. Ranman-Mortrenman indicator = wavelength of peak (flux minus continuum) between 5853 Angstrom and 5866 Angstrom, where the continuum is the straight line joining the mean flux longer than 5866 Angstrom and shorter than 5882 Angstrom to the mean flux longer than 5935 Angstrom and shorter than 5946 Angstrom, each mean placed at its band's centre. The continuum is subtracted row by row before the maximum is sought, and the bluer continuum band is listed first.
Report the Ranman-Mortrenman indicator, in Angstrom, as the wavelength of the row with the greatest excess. 5862.77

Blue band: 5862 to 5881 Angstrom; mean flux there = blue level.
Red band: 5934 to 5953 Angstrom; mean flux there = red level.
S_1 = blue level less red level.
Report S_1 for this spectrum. 3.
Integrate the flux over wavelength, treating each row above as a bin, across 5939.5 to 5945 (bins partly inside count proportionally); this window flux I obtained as 164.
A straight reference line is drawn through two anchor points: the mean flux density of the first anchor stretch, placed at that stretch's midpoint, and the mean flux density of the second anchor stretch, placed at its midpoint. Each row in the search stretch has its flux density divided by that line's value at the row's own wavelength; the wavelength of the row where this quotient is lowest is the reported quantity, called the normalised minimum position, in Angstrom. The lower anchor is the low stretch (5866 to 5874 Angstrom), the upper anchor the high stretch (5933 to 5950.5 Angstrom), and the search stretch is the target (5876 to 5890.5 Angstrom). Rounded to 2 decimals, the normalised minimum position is 5888.47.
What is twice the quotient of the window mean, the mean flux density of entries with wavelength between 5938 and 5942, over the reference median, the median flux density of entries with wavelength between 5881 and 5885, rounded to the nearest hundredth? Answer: 2.01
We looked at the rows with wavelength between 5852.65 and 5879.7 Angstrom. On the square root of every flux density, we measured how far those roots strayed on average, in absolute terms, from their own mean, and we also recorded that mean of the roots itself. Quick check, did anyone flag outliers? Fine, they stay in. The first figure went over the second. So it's 0.044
